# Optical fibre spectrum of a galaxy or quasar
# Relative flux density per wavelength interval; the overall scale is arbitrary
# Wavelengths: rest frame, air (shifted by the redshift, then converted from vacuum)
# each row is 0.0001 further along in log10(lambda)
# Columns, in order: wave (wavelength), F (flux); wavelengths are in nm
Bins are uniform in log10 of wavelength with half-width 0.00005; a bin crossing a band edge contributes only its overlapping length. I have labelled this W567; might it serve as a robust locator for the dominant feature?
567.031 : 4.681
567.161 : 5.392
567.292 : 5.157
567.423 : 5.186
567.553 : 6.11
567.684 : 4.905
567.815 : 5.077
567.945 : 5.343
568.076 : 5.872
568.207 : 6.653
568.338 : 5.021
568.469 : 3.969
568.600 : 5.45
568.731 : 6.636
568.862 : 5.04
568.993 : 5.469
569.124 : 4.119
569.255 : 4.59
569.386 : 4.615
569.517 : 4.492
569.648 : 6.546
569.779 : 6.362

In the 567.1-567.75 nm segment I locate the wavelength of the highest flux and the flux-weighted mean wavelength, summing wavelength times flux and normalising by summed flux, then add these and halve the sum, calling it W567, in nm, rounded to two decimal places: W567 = 567.49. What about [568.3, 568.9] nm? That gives 568.67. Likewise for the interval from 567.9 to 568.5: 568.20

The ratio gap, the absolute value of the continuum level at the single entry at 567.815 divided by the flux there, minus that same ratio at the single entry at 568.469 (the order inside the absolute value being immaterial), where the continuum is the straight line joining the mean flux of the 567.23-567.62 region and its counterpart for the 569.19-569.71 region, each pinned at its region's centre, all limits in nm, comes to 0.26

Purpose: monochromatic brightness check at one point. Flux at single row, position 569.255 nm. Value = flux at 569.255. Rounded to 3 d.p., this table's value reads 4.590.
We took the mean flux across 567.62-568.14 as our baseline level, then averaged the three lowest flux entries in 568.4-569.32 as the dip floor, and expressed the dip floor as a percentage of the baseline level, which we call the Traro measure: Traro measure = 79.7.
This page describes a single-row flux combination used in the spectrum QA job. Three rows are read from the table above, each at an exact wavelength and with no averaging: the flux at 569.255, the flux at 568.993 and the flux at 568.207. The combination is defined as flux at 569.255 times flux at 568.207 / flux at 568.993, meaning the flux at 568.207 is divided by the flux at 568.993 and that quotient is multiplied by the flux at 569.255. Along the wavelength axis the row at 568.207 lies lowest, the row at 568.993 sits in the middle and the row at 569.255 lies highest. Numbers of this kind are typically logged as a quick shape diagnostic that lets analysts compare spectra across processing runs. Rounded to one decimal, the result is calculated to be 5.6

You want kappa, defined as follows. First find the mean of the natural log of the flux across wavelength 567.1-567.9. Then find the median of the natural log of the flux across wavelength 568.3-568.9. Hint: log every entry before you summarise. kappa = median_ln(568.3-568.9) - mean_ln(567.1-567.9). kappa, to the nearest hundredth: -0.05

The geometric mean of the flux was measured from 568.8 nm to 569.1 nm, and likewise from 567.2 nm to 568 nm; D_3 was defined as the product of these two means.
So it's 27.7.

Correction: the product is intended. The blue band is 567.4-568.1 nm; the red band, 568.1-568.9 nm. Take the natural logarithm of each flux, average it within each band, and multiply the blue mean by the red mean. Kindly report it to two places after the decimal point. 2.84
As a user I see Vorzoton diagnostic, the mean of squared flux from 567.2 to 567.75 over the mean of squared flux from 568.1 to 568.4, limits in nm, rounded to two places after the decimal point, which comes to 0.83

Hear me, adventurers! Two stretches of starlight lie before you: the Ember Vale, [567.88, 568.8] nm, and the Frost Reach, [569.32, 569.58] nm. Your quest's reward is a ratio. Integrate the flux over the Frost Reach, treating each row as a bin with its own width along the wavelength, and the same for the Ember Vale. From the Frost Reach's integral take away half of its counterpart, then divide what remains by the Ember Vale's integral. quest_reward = -0.27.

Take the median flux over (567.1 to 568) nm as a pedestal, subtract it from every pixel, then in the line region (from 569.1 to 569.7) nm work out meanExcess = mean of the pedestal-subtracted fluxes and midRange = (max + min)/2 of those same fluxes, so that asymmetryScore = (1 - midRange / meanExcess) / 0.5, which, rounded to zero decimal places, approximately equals 3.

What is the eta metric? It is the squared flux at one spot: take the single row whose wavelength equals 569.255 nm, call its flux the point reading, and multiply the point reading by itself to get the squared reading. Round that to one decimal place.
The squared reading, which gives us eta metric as 21.1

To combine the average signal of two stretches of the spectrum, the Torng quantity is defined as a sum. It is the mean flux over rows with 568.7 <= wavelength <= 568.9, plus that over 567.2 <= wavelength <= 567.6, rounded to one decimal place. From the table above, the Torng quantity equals 11.3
